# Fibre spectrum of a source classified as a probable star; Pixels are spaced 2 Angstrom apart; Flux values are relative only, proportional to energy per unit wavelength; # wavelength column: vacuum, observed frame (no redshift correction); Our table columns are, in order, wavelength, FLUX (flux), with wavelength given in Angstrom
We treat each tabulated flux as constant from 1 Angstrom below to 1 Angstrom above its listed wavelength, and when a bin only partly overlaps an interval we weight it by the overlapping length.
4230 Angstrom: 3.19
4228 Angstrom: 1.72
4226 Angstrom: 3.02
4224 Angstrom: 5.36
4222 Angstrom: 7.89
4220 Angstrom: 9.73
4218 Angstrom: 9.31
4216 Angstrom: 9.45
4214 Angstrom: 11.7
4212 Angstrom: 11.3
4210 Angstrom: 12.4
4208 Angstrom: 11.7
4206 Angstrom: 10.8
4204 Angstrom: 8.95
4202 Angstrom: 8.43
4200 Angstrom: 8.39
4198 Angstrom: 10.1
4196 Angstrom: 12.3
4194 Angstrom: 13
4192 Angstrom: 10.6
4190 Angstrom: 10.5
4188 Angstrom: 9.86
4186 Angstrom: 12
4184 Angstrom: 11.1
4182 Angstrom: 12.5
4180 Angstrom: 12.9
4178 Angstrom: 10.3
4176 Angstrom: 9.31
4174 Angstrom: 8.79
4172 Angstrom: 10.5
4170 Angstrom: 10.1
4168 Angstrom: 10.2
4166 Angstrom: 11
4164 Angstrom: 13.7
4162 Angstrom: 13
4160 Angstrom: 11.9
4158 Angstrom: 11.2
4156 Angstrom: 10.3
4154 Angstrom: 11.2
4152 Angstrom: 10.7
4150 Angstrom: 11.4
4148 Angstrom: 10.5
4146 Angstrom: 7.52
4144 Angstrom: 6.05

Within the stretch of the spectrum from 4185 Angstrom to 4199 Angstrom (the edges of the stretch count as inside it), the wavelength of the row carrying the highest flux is 4194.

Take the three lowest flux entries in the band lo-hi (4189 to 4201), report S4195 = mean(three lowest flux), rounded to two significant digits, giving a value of 9.7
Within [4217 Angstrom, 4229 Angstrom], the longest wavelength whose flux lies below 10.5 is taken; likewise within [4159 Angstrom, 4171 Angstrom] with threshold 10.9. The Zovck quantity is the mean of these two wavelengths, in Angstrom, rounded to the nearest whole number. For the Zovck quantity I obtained 4199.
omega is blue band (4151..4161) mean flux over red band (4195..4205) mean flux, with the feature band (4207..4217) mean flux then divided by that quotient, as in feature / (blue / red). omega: 9.9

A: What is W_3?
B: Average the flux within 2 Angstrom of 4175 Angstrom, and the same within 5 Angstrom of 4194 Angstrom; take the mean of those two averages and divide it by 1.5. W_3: 6.8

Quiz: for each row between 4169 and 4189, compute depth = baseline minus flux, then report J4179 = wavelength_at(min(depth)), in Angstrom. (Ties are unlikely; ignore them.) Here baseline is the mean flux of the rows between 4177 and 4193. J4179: 4180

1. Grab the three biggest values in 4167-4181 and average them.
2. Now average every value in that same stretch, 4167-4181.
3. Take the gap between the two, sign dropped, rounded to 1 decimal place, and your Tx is 0.9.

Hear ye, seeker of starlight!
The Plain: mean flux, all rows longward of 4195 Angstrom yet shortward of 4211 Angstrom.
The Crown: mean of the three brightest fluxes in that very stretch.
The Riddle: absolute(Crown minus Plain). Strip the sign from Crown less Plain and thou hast 1.7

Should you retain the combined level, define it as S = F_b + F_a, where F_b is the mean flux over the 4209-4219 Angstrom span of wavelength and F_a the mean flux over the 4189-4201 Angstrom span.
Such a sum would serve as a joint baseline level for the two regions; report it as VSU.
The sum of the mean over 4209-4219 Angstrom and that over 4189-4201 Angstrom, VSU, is 21.6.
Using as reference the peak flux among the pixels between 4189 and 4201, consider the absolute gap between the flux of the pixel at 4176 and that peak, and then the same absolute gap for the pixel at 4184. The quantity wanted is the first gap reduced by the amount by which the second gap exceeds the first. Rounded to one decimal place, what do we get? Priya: 5.5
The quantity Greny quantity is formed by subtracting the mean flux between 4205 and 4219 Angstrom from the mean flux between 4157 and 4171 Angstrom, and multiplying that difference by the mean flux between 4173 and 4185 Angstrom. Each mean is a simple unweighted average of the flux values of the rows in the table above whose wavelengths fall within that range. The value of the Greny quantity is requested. 7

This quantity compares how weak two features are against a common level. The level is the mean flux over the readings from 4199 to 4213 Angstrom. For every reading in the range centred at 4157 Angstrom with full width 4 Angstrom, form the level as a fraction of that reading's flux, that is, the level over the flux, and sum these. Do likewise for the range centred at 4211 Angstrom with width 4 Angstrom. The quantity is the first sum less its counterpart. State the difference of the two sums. 0.18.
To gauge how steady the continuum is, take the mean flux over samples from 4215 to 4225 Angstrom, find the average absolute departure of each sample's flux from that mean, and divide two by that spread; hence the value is 1.5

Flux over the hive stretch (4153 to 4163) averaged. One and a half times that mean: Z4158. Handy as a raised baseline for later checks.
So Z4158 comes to 17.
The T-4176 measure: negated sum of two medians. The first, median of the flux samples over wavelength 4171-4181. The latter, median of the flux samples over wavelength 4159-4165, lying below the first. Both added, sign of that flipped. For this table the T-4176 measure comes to -23.3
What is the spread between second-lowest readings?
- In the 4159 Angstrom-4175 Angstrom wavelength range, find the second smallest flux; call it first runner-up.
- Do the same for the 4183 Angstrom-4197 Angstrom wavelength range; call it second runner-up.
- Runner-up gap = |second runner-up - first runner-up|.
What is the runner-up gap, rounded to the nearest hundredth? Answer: 0.40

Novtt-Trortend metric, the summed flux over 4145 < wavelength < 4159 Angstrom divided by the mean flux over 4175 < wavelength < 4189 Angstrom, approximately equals 6.5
